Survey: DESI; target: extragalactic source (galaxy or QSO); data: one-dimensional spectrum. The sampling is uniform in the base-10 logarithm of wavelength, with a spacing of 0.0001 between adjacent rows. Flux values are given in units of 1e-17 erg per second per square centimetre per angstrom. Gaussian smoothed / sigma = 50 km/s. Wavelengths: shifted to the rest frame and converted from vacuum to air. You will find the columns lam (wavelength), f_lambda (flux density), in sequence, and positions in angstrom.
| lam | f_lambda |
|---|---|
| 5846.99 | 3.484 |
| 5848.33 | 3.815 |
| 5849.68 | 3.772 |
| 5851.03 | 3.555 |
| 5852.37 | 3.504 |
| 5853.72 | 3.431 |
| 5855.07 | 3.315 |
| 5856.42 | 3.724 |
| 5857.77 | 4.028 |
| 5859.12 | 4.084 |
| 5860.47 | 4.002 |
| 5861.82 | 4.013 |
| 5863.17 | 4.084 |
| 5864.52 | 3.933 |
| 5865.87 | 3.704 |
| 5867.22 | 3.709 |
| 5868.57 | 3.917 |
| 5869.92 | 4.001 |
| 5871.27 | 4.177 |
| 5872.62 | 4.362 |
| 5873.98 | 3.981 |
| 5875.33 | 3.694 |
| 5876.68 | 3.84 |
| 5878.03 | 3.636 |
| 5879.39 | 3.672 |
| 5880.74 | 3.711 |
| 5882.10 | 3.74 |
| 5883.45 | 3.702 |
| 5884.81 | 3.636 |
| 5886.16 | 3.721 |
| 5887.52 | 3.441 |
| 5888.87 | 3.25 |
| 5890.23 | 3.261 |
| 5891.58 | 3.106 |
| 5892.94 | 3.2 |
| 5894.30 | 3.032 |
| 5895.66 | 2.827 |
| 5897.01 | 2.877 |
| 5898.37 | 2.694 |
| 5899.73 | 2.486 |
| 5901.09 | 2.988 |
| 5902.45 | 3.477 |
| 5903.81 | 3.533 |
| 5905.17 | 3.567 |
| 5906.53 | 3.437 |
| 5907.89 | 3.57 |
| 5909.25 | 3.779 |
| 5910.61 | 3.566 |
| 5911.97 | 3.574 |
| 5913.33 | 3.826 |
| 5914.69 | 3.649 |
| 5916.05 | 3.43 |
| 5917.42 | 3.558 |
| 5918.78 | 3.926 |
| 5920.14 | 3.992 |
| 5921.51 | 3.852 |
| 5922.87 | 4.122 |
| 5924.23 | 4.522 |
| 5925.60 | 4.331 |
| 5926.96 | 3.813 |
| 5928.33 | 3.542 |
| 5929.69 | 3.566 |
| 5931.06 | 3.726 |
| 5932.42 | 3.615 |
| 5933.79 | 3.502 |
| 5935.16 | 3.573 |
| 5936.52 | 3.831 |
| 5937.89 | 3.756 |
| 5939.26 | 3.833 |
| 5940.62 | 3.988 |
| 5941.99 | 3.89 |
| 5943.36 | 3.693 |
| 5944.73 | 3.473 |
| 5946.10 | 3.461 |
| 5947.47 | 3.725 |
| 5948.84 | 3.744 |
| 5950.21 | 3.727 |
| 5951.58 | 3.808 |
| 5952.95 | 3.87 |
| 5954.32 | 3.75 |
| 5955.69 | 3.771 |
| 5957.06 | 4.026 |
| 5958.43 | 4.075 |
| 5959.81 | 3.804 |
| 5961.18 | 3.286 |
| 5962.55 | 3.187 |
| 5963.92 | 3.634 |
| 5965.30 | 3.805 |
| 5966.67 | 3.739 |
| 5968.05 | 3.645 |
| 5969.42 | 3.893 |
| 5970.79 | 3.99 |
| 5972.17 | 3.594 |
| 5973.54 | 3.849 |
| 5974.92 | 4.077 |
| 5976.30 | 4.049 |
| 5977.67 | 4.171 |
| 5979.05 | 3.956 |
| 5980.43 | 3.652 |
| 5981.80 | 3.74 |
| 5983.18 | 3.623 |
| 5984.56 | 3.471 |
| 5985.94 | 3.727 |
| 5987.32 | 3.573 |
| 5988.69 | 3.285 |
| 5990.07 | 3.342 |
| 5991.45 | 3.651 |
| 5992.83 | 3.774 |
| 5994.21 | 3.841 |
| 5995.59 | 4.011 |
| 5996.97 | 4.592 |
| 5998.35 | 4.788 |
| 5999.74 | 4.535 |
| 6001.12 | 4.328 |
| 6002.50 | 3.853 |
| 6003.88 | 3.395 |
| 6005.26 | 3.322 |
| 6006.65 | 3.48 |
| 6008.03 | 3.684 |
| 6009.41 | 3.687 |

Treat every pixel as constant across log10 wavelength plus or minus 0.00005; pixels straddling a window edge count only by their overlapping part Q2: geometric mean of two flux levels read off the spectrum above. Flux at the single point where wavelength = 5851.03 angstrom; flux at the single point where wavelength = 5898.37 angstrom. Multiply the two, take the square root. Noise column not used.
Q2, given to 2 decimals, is 3.09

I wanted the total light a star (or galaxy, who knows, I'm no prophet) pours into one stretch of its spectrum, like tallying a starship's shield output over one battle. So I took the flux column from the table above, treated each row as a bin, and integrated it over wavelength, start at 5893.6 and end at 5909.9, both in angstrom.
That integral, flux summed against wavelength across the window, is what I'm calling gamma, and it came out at 52.0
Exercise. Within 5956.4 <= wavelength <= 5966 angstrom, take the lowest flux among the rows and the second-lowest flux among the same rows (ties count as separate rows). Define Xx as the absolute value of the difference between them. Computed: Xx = 0.10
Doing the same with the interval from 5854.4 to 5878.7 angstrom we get 0.32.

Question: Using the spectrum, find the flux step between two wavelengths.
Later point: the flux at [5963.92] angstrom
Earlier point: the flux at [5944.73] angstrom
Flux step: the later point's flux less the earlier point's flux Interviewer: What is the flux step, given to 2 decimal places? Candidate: 0.16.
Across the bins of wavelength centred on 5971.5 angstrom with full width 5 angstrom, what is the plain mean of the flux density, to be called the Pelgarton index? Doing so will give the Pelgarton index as 3.83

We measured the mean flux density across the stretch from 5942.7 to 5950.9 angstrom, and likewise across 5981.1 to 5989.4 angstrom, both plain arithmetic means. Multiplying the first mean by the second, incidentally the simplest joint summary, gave 13.0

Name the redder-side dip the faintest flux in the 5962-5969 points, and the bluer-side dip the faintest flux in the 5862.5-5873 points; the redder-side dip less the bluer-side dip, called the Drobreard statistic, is -0.52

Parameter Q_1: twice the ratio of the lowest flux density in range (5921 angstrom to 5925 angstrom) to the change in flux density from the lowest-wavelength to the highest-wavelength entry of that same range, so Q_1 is 11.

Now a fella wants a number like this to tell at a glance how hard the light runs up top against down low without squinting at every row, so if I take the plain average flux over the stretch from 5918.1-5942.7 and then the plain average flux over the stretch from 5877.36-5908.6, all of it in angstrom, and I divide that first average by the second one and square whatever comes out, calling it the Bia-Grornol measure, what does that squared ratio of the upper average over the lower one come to 1.34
